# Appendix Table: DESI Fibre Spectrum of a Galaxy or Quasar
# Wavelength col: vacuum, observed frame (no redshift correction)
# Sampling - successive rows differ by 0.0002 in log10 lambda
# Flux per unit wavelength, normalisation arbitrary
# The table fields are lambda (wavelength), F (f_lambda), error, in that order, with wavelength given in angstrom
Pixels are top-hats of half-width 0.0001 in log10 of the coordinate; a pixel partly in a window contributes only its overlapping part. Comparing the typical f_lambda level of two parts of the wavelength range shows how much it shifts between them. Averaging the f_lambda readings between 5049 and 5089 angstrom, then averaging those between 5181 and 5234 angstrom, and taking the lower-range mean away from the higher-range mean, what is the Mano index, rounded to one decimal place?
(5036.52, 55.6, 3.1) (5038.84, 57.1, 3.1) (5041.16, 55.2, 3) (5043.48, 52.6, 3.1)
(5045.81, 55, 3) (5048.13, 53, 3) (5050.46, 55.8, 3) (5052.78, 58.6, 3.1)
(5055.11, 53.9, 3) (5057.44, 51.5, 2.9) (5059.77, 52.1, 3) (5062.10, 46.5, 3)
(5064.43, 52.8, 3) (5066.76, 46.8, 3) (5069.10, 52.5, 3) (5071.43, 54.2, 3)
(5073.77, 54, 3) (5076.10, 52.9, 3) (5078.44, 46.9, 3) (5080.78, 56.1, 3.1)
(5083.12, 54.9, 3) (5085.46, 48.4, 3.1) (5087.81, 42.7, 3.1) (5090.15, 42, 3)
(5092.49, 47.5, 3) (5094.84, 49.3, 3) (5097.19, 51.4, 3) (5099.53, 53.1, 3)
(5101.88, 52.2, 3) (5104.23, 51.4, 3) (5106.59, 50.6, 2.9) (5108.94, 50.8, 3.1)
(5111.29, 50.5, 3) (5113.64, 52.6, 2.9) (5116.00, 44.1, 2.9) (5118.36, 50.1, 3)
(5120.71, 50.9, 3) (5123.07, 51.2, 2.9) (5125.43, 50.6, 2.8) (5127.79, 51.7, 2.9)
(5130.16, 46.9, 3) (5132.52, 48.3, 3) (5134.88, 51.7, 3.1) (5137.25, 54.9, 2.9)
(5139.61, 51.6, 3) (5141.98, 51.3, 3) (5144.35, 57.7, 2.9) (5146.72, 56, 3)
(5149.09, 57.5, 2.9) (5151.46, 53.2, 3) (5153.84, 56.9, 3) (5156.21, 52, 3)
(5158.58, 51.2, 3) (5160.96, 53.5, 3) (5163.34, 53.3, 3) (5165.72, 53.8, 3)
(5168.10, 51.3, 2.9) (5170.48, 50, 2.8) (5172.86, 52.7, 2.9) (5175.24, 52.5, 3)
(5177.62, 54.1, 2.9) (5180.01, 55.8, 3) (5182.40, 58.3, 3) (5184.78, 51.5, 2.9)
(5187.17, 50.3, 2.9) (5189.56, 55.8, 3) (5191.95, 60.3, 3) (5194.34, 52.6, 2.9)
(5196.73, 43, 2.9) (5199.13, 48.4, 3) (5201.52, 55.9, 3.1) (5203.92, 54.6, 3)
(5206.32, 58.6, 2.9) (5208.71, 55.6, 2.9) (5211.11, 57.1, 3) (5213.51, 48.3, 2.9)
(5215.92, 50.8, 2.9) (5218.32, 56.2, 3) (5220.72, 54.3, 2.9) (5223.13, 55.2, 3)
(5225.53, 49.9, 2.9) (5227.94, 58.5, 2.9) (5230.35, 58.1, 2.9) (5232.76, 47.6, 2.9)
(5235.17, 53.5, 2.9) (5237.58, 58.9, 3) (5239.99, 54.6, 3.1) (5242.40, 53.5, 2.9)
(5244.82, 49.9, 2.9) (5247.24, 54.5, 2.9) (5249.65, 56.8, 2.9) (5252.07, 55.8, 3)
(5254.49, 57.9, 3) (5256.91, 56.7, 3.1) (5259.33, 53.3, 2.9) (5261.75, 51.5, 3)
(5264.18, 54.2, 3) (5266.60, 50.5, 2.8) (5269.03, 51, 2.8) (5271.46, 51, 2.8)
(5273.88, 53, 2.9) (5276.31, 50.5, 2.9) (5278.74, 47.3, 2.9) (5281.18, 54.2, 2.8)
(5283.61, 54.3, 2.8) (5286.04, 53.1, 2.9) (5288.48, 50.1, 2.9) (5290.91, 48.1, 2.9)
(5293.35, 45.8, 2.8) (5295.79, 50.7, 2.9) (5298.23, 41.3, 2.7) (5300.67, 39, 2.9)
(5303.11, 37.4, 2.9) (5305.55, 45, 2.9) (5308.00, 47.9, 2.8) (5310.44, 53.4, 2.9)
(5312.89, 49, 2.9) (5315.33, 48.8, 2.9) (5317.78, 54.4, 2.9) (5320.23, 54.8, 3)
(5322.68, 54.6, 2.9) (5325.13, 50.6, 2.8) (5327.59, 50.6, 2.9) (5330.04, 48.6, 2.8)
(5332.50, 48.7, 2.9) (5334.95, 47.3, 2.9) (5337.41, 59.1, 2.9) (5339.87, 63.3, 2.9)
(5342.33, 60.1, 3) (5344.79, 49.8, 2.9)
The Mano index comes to 1.9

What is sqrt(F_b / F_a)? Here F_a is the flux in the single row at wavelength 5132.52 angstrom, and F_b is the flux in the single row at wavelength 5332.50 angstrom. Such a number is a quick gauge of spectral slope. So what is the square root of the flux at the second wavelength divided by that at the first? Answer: 1.004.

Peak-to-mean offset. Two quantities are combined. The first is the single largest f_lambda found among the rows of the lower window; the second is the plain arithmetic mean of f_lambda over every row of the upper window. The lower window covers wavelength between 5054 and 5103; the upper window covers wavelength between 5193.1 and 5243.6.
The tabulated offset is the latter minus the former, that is -3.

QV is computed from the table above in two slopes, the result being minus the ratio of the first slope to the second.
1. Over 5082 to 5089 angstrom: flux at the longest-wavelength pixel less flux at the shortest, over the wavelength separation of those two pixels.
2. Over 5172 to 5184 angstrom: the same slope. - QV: 4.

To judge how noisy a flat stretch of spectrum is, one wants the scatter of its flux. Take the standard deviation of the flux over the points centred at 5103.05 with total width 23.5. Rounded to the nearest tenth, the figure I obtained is 1.6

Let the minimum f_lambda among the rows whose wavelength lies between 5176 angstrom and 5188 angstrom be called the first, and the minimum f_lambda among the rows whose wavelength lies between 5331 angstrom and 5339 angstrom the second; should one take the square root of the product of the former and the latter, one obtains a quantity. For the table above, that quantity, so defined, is 48.8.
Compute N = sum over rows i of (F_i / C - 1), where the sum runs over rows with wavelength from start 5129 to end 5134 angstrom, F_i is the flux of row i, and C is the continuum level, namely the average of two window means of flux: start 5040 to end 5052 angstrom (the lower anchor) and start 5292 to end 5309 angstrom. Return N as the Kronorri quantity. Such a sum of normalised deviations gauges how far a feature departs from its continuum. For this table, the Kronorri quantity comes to -0.06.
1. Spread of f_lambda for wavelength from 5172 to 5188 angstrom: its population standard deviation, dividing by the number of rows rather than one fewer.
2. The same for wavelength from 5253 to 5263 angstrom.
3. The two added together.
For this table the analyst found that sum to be 5.1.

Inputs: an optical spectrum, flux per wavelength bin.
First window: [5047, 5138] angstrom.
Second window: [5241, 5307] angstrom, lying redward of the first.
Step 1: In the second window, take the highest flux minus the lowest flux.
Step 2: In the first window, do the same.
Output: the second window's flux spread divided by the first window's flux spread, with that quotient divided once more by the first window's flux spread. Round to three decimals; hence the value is 0.074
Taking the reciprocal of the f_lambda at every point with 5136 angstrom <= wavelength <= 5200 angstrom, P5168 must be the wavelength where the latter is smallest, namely 5191.95 angstrom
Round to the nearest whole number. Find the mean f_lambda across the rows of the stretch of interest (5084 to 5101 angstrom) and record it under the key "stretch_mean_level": 48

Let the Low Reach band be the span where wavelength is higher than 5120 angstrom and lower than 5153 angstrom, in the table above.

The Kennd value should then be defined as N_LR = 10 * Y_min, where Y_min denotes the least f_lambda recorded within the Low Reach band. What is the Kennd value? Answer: 469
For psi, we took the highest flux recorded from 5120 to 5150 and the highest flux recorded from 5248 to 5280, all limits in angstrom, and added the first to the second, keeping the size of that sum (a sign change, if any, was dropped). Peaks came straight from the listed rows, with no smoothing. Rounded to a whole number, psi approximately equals 116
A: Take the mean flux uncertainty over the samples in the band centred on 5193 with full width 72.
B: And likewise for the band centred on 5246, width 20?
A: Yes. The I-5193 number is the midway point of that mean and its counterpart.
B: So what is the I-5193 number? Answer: 2.96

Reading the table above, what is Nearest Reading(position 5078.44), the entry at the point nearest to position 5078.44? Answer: 46.9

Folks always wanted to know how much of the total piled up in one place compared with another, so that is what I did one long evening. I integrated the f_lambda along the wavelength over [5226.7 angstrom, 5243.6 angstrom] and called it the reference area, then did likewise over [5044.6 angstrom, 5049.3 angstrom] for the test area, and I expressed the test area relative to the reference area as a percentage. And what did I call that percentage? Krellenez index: 27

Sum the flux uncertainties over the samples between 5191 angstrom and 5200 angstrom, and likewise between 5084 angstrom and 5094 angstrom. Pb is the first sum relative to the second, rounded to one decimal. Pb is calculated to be 1.0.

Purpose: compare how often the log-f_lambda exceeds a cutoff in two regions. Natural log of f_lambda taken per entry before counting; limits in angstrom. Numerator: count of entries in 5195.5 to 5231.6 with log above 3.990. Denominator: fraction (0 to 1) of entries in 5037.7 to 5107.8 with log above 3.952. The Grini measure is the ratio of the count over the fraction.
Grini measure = 17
